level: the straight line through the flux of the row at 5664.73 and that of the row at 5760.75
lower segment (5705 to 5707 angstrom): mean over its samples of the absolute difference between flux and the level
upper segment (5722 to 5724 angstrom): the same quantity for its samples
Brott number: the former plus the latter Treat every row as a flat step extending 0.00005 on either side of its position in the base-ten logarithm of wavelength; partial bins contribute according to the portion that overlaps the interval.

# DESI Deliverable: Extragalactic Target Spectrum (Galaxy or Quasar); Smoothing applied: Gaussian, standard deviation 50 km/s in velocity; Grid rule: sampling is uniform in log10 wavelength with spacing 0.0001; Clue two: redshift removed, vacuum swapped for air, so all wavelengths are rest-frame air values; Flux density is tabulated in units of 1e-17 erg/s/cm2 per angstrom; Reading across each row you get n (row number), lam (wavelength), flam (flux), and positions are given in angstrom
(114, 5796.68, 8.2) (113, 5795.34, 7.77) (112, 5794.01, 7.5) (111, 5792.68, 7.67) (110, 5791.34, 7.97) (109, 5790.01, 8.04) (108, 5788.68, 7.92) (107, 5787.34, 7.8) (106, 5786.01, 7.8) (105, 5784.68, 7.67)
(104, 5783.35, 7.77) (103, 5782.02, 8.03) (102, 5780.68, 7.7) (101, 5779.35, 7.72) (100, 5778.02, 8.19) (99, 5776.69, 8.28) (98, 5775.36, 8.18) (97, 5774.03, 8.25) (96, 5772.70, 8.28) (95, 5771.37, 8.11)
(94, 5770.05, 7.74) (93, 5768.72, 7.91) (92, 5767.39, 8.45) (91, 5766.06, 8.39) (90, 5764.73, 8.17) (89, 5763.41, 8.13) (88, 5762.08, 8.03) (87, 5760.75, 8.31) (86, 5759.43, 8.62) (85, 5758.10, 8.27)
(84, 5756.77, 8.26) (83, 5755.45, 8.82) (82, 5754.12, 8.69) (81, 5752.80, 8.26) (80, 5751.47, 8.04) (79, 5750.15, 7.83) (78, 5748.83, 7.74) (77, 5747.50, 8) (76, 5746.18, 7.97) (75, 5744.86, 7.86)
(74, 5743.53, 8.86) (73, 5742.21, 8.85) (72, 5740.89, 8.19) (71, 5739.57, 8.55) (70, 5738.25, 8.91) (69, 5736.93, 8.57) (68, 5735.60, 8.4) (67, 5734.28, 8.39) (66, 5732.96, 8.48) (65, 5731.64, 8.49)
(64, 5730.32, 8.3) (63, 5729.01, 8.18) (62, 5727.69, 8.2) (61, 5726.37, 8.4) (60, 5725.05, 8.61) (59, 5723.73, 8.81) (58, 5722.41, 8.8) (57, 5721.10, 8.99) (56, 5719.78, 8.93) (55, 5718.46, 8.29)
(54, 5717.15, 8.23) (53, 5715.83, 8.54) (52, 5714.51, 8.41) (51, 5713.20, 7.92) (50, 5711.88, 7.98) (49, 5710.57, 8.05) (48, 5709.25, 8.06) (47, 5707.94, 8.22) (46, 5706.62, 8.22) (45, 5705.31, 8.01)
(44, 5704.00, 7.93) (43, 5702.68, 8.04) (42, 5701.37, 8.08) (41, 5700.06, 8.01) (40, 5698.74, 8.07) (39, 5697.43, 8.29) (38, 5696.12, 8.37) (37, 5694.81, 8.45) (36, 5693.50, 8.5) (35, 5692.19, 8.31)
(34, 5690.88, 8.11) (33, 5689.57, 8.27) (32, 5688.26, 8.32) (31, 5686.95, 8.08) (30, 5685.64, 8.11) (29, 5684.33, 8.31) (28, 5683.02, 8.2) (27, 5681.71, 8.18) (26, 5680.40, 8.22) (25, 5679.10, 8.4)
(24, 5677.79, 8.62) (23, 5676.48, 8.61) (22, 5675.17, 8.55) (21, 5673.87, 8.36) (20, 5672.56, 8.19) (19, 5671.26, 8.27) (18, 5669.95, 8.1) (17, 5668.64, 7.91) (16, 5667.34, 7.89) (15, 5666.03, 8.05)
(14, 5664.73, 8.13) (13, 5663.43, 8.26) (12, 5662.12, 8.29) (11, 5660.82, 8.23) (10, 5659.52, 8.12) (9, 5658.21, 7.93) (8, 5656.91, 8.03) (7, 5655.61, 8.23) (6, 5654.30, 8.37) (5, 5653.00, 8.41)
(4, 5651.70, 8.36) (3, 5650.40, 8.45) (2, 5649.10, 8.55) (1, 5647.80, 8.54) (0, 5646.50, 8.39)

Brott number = 0.67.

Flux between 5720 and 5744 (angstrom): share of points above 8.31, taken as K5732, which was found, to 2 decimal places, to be 0.78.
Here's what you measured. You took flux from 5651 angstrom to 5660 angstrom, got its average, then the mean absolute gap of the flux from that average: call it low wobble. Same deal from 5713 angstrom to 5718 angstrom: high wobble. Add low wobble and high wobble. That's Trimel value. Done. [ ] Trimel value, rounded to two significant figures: 0.35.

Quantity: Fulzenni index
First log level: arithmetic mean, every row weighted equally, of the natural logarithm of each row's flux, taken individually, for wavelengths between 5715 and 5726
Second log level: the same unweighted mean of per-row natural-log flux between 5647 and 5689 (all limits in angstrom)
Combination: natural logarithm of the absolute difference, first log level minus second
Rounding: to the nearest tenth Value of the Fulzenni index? -3.1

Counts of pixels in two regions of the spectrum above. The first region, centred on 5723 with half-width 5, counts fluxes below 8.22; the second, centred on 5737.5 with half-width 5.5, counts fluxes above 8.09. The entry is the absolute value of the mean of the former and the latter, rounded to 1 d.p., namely 4.5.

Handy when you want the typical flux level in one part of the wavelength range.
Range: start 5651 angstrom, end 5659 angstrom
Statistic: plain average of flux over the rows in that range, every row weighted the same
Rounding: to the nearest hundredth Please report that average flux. 8.22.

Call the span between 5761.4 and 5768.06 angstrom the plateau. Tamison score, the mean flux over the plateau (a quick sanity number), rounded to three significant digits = 8.23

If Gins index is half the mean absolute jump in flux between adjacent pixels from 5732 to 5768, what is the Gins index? 0.123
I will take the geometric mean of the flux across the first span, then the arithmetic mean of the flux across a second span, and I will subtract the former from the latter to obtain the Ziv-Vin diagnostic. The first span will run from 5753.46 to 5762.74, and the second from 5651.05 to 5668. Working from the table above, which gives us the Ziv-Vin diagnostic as -0.25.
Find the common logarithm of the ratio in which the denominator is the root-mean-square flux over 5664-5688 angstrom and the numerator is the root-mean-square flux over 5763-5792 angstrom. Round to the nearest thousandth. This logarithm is -0.011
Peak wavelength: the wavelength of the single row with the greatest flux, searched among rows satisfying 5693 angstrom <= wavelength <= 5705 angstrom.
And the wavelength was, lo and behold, 5693.50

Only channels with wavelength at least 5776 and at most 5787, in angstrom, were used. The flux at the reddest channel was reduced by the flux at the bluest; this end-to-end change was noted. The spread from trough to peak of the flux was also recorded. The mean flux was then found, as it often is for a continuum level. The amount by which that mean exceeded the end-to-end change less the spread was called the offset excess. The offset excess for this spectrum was 9.0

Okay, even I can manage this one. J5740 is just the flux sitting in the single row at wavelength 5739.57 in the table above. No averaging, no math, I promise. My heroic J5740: 8.55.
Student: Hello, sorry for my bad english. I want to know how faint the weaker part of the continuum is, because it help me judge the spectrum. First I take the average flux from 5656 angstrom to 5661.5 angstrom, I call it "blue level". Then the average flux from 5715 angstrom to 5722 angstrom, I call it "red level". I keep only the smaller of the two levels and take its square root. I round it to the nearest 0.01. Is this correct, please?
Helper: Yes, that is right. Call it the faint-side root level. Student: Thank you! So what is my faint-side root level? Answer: 2.84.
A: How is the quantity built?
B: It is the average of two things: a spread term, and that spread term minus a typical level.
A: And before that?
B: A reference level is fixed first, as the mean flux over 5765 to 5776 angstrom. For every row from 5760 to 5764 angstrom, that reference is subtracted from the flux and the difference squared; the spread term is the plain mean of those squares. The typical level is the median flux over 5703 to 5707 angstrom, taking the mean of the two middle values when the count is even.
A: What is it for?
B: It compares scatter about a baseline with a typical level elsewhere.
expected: -3.99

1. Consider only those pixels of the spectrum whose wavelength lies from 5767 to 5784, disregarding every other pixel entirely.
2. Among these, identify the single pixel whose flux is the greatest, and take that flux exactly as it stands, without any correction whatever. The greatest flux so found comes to 8.45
